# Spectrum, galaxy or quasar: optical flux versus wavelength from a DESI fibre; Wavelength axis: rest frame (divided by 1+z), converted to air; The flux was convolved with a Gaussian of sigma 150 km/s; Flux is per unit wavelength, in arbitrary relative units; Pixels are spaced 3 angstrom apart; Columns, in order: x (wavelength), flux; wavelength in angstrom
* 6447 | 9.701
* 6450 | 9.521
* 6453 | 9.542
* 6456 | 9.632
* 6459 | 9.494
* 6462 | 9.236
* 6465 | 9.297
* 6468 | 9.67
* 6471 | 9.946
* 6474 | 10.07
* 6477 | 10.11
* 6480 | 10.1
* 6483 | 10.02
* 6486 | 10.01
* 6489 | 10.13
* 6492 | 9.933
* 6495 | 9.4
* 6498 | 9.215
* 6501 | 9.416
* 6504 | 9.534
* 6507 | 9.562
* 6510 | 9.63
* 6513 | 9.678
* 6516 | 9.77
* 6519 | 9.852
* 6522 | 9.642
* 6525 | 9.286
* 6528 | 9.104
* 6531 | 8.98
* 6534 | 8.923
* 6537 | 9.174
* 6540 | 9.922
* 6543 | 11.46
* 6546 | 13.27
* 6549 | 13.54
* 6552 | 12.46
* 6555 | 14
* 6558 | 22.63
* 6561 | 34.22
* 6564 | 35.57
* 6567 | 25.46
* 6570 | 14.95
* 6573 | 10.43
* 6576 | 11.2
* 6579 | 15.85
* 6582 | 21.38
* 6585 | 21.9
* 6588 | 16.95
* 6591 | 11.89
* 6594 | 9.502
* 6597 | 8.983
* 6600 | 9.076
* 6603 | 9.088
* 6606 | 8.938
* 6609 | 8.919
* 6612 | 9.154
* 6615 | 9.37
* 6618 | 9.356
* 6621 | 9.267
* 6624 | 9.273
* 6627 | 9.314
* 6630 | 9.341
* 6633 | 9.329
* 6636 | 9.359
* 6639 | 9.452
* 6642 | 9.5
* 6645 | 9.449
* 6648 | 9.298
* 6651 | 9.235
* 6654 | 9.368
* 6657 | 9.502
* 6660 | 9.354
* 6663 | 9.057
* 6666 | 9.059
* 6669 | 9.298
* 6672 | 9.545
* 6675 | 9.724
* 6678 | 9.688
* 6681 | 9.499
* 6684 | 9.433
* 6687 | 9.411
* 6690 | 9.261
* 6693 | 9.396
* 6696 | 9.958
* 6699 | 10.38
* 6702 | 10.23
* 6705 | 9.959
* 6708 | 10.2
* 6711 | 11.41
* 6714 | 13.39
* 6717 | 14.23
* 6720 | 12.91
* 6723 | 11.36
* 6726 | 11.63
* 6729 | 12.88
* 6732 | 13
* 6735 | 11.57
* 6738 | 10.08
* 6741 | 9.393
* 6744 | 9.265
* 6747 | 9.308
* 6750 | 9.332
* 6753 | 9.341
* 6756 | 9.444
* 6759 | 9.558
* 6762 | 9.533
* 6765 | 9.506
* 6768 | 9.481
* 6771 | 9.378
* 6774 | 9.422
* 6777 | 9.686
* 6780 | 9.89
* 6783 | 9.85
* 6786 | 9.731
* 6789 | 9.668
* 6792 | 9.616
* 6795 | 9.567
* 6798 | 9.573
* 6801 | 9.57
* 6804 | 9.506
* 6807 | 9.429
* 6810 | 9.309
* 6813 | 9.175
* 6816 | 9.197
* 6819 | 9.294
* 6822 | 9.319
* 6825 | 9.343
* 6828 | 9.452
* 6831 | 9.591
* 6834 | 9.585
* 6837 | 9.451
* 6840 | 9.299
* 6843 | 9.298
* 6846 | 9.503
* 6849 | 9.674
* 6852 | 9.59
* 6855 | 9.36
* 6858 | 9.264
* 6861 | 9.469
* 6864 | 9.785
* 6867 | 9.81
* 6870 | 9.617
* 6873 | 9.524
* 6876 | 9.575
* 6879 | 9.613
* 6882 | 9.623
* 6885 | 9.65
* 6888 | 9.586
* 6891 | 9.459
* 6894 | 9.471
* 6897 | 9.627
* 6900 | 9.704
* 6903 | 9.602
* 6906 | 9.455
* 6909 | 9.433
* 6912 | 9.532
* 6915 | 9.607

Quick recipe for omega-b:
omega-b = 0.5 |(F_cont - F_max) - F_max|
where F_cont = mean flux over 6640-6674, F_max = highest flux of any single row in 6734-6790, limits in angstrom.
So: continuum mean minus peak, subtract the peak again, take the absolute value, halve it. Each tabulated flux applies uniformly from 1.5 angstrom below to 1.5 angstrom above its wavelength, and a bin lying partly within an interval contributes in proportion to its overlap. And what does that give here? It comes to 6.9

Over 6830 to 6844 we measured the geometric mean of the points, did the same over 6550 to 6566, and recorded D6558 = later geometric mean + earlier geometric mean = 31.1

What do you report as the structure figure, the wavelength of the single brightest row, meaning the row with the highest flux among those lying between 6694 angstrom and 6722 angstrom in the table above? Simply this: 6717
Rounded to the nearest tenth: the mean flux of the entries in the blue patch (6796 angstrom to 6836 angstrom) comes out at 9.4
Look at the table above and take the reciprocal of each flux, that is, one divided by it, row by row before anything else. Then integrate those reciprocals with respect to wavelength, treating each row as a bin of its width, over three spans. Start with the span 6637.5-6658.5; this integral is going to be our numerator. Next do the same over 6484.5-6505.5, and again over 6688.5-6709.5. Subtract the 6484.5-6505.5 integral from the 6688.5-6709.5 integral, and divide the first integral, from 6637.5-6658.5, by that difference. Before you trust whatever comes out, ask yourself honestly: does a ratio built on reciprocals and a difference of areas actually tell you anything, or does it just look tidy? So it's -42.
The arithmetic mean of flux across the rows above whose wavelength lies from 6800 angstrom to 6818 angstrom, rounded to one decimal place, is 9.4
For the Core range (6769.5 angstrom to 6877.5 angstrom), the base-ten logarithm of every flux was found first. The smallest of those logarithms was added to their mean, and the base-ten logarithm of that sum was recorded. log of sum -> 0.288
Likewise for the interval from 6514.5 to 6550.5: 0.291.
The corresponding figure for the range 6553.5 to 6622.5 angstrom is 0.318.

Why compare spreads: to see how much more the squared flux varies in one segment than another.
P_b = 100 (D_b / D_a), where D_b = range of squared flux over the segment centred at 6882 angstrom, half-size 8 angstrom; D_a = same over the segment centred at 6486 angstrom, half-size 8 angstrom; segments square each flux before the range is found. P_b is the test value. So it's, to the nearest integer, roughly 36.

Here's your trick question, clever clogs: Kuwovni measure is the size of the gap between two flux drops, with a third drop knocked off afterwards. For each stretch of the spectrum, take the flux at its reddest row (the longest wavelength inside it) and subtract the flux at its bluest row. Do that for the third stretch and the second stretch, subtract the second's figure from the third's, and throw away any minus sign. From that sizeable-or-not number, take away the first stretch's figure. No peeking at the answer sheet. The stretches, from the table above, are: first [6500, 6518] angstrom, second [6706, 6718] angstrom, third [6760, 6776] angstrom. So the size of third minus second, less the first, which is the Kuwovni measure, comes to 3.8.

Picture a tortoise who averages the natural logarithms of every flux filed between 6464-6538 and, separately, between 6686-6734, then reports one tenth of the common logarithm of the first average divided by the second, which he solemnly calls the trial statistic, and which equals -0.003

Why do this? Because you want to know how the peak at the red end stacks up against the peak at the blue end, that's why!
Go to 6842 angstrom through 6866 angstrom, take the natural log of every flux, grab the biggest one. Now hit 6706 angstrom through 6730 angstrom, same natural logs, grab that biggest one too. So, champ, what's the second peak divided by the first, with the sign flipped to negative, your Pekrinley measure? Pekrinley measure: -1.16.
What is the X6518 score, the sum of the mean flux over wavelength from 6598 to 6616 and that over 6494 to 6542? 18.5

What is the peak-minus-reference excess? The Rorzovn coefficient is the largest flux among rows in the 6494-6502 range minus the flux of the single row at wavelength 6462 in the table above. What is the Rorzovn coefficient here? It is 0.2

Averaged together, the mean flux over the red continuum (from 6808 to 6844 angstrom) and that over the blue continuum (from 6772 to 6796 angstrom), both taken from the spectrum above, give 9.5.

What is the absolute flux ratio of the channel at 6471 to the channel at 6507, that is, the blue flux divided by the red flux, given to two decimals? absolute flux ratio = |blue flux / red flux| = 1.04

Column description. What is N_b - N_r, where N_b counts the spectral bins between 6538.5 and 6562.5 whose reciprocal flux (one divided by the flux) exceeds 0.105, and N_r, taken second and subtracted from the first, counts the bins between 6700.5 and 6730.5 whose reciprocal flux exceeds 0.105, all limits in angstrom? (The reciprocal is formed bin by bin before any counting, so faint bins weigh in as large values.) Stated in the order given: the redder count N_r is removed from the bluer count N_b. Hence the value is 0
